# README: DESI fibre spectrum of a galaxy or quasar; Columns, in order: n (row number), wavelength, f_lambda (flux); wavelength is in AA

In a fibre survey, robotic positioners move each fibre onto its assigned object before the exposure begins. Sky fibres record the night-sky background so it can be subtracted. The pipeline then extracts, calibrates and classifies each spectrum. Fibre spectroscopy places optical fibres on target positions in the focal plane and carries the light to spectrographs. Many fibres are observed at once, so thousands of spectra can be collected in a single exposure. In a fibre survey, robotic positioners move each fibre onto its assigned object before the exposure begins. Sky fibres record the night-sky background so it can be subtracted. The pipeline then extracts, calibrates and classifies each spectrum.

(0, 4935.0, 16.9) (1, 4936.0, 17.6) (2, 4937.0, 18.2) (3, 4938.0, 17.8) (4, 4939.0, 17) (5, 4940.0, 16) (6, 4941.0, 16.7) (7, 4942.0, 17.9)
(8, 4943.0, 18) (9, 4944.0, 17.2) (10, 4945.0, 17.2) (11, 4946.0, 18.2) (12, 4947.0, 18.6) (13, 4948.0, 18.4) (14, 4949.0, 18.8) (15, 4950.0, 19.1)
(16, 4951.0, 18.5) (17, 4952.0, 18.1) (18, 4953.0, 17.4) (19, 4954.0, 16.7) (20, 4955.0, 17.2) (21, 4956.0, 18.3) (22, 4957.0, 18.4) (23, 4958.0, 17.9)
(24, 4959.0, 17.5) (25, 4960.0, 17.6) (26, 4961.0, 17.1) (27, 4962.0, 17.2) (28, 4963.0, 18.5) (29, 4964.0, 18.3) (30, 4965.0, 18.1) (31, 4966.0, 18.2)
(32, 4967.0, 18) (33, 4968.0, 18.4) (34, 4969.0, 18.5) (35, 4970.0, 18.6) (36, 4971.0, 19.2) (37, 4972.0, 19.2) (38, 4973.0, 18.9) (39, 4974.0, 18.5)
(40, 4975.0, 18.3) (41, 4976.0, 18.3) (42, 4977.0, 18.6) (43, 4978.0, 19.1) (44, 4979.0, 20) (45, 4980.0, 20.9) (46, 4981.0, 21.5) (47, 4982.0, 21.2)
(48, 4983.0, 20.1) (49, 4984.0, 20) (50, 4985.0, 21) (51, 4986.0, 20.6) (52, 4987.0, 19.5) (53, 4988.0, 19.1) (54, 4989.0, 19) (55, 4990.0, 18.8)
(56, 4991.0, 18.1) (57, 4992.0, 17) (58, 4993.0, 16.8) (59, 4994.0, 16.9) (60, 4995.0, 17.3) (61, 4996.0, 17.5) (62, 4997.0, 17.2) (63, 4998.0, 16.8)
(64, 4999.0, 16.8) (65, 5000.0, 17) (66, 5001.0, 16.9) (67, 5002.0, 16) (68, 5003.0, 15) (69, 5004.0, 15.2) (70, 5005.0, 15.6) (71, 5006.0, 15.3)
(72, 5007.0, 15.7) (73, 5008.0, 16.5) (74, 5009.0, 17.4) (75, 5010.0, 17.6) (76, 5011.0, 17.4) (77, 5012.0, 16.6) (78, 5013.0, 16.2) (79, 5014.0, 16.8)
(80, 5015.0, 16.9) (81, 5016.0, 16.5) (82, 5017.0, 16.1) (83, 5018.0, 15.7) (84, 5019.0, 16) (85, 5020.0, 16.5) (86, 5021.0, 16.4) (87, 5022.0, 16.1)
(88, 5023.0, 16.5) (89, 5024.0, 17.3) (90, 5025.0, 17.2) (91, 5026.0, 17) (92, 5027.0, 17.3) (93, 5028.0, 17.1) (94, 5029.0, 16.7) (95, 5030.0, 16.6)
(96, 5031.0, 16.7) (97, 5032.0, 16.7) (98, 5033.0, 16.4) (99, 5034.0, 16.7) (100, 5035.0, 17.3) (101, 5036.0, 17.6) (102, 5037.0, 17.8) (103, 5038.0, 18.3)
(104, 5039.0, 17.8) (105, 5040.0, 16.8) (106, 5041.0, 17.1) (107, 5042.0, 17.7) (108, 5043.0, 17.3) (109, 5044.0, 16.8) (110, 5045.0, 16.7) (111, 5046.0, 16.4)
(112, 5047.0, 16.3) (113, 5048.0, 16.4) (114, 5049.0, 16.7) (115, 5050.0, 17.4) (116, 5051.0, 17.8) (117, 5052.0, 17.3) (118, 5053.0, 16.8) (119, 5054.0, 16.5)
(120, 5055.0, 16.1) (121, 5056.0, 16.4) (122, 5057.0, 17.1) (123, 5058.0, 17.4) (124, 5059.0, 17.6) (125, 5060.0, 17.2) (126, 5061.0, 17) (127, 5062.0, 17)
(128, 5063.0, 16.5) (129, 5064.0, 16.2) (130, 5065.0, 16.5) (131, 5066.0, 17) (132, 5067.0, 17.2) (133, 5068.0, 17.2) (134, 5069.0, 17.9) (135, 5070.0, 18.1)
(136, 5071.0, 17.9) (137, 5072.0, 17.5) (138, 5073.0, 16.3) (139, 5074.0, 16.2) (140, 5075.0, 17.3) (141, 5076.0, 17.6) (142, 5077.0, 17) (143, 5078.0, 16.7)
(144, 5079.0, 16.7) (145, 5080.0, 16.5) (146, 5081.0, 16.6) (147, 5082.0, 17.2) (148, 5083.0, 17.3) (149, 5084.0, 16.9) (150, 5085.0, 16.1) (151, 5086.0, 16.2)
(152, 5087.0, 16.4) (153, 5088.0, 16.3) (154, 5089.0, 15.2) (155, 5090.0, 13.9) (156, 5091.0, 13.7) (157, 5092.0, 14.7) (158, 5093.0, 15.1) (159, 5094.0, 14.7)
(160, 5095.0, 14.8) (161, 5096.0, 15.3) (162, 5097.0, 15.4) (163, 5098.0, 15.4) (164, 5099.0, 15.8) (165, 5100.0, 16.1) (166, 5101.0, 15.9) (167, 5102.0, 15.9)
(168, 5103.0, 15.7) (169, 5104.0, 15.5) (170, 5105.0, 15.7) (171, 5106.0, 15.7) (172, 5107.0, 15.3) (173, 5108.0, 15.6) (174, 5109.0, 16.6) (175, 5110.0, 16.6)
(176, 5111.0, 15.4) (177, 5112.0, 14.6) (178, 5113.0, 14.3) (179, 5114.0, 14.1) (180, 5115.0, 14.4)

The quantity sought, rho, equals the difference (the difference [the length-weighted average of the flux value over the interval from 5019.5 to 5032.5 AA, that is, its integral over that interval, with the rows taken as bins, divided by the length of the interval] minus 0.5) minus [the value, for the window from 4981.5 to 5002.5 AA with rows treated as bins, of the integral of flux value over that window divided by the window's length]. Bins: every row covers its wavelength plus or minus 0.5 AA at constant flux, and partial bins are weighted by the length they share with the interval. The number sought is -2.0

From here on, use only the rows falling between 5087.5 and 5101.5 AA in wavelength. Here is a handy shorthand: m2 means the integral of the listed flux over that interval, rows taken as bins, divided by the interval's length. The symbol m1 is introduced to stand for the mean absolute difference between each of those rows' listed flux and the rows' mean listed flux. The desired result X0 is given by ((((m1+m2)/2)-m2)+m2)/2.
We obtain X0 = 3.94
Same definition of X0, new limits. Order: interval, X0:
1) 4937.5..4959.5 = 4.60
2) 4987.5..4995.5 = 4.69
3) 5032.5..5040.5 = 4.47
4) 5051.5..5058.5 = 4.30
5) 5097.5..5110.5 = 4.03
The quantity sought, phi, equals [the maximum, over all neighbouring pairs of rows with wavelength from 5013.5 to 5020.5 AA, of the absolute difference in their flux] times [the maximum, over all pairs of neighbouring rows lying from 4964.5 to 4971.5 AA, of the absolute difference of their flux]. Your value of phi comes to 0.3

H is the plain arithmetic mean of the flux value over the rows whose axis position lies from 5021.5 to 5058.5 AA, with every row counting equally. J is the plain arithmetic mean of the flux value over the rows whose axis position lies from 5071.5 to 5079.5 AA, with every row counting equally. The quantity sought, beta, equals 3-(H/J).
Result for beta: 2.00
